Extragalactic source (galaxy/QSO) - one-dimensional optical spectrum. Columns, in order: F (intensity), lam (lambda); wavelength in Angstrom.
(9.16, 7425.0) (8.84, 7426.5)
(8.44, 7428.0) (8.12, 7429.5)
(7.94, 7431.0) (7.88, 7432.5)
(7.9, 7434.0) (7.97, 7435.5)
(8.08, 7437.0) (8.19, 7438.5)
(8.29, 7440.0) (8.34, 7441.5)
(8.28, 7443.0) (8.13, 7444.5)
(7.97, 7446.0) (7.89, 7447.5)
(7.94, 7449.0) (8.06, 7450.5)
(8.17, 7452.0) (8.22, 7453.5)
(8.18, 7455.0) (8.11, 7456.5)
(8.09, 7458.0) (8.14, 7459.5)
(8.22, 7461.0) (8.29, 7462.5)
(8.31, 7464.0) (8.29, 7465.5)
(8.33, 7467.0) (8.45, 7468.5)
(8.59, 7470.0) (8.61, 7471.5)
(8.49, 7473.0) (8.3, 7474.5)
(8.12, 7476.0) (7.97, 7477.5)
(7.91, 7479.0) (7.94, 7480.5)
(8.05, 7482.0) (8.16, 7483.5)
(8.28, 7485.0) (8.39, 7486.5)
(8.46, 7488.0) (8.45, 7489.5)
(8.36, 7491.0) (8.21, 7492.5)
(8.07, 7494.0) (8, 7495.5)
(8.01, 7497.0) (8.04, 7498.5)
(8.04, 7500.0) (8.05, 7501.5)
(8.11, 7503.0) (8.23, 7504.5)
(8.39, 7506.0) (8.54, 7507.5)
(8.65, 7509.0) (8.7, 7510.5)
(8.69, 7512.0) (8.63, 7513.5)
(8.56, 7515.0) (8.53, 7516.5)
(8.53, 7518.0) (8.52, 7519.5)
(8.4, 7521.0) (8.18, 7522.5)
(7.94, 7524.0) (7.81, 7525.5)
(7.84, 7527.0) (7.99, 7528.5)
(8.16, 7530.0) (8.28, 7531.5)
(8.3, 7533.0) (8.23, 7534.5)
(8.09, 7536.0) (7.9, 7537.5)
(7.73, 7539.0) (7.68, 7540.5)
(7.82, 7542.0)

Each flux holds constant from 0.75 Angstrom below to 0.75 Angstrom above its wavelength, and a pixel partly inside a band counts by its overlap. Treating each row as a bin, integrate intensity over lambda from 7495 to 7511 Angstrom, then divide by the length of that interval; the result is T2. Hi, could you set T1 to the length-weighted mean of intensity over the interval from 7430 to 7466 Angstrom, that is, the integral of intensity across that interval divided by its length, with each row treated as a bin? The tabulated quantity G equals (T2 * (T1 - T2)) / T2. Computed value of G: -0.13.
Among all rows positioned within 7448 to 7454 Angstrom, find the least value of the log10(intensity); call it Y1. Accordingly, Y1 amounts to 0.900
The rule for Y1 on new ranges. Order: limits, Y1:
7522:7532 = 0.893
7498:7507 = 0.905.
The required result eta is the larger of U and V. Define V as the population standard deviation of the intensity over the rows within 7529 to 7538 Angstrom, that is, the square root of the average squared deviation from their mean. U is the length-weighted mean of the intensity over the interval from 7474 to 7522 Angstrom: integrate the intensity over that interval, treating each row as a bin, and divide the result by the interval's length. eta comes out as 8.29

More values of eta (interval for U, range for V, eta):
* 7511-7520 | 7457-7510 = 8.58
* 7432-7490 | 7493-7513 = 8.19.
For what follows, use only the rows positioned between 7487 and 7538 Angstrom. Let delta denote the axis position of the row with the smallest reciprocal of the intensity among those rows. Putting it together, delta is 7510.5 Angstrom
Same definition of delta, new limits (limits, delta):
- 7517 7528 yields 7518.0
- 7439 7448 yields 7441.5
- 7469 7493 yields 7471.5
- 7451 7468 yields 7467.0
